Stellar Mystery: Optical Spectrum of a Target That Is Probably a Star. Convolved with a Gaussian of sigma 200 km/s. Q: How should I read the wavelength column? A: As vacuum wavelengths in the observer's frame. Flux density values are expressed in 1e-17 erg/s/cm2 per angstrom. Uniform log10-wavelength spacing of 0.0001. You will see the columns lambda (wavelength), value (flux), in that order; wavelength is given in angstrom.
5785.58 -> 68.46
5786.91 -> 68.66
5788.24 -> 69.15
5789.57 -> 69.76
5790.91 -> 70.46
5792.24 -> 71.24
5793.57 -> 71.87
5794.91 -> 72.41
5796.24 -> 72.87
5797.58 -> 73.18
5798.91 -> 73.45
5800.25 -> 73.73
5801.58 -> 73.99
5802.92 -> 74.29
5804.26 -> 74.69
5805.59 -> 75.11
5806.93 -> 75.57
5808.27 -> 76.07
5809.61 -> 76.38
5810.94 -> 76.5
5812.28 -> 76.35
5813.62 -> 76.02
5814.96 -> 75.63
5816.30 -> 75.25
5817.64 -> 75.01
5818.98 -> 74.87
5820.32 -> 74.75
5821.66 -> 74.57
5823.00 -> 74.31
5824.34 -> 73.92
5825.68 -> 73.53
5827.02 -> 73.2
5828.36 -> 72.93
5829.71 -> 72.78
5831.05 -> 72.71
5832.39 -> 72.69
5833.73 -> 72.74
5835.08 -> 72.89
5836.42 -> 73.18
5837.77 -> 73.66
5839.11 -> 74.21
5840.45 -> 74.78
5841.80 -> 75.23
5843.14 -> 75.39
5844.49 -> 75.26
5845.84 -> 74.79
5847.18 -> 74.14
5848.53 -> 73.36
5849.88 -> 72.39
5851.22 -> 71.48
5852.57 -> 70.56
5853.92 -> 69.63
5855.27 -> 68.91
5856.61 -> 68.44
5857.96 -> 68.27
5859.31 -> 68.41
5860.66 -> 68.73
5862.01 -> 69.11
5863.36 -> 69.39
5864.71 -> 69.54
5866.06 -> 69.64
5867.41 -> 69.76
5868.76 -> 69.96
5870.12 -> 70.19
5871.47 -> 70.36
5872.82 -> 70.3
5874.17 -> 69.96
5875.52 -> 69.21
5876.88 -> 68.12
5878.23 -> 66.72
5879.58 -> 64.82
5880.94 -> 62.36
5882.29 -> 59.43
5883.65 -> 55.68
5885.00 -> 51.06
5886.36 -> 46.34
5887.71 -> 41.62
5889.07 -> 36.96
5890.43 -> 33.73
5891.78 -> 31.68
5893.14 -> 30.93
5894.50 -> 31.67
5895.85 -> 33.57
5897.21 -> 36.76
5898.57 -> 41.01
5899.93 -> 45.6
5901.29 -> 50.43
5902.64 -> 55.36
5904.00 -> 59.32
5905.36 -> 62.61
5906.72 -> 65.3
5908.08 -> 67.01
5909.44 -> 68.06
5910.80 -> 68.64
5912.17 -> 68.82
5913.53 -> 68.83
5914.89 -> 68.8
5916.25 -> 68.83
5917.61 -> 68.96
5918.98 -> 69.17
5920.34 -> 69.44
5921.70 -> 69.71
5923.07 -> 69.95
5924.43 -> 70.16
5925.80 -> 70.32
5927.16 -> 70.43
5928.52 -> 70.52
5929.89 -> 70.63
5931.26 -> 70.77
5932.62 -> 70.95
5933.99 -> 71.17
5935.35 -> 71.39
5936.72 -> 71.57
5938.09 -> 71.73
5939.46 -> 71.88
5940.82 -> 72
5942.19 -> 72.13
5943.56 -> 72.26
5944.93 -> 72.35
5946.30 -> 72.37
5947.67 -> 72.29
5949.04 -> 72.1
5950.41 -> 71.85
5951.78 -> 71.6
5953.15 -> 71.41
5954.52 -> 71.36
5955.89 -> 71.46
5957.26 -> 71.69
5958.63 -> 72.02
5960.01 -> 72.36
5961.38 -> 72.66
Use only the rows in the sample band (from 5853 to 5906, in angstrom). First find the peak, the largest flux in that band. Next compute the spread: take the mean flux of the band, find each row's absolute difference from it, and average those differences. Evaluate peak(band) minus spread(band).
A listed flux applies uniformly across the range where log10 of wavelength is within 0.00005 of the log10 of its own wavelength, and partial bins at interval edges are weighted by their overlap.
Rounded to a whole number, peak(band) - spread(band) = 58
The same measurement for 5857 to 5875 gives 70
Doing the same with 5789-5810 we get 75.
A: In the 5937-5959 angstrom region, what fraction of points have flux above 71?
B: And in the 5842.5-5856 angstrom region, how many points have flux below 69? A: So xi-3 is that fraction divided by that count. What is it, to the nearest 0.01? 1.00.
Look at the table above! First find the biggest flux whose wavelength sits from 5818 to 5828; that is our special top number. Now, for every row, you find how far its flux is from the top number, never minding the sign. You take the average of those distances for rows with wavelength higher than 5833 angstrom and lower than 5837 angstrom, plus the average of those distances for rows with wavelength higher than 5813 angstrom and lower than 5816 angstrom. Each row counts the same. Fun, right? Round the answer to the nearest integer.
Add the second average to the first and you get 3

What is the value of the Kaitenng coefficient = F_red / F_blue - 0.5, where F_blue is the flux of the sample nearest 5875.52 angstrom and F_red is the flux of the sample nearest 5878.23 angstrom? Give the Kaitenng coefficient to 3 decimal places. 0.464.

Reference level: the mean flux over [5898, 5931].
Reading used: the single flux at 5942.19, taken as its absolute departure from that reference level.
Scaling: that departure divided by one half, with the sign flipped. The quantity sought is -14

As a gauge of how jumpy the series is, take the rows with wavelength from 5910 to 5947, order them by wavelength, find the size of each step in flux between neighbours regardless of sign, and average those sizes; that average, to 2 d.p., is 0.15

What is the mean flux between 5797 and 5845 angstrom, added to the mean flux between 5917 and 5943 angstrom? 145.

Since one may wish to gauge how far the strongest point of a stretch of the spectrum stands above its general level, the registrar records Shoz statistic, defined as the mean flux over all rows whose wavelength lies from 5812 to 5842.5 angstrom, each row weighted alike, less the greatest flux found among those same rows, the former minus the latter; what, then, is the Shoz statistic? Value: -2.2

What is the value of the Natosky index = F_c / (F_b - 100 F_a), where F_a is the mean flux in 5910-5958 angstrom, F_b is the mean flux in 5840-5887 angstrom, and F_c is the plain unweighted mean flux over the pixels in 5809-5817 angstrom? -0.011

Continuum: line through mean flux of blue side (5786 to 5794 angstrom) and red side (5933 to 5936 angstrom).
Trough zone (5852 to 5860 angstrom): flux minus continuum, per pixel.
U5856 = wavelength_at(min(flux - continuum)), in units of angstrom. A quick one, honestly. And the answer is 5857.96 angstrom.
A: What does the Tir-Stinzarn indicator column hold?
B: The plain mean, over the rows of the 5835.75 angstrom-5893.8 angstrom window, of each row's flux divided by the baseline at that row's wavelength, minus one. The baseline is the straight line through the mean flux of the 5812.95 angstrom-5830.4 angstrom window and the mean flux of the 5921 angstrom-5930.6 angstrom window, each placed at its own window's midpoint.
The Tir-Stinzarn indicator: -0.11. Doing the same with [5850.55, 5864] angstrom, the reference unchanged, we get -0.05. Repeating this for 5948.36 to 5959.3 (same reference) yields 0.04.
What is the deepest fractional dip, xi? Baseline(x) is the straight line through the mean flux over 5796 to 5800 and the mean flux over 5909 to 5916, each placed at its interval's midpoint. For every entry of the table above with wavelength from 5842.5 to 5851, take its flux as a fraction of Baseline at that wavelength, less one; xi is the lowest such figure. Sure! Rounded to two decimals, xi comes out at 0.02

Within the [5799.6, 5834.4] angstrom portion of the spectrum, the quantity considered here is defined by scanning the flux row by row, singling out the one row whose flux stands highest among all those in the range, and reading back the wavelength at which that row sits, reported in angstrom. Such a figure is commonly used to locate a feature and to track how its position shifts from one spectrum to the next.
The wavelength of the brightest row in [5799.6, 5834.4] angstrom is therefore 5810.94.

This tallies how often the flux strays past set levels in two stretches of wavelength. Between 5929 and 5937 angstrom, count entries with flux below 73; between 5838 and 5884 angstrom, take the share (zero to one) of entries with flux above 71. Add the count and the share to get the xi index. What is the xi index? 6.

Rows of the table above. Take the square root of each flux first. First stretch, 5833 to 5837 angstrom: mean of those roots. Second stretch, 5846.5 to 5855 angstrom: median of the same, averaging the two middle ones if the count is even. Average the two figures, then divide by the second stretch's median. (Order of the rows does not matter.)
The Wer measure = 1.003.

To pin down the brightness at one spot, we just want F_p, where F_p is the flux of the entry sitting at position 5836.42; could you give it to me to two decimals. 73.18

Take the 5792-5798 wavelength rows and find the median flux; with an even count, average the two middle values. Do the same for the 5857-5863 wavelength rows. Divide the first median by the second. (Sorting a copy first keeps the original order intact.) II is 1.06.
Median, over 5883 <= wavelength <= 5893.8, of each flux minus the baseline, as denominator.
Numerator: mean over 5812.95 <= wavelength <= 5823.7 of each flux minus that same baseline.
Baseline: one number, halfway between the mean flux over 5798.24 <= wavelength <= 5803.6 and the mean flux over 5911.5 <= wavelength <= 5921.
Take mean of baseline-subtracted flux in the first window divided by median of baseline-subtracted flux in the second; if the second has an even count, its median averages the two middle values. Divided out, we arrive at -0.11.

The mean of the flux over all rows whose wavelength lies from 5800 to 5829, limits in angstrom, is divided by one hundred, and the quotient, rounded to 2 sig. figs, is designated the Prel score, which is 0.75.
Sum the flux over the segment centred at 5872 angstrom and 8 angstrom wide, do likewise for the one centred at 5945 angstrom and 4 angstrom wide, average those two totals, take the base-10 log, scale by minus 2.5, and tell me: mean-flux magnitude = -6.26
